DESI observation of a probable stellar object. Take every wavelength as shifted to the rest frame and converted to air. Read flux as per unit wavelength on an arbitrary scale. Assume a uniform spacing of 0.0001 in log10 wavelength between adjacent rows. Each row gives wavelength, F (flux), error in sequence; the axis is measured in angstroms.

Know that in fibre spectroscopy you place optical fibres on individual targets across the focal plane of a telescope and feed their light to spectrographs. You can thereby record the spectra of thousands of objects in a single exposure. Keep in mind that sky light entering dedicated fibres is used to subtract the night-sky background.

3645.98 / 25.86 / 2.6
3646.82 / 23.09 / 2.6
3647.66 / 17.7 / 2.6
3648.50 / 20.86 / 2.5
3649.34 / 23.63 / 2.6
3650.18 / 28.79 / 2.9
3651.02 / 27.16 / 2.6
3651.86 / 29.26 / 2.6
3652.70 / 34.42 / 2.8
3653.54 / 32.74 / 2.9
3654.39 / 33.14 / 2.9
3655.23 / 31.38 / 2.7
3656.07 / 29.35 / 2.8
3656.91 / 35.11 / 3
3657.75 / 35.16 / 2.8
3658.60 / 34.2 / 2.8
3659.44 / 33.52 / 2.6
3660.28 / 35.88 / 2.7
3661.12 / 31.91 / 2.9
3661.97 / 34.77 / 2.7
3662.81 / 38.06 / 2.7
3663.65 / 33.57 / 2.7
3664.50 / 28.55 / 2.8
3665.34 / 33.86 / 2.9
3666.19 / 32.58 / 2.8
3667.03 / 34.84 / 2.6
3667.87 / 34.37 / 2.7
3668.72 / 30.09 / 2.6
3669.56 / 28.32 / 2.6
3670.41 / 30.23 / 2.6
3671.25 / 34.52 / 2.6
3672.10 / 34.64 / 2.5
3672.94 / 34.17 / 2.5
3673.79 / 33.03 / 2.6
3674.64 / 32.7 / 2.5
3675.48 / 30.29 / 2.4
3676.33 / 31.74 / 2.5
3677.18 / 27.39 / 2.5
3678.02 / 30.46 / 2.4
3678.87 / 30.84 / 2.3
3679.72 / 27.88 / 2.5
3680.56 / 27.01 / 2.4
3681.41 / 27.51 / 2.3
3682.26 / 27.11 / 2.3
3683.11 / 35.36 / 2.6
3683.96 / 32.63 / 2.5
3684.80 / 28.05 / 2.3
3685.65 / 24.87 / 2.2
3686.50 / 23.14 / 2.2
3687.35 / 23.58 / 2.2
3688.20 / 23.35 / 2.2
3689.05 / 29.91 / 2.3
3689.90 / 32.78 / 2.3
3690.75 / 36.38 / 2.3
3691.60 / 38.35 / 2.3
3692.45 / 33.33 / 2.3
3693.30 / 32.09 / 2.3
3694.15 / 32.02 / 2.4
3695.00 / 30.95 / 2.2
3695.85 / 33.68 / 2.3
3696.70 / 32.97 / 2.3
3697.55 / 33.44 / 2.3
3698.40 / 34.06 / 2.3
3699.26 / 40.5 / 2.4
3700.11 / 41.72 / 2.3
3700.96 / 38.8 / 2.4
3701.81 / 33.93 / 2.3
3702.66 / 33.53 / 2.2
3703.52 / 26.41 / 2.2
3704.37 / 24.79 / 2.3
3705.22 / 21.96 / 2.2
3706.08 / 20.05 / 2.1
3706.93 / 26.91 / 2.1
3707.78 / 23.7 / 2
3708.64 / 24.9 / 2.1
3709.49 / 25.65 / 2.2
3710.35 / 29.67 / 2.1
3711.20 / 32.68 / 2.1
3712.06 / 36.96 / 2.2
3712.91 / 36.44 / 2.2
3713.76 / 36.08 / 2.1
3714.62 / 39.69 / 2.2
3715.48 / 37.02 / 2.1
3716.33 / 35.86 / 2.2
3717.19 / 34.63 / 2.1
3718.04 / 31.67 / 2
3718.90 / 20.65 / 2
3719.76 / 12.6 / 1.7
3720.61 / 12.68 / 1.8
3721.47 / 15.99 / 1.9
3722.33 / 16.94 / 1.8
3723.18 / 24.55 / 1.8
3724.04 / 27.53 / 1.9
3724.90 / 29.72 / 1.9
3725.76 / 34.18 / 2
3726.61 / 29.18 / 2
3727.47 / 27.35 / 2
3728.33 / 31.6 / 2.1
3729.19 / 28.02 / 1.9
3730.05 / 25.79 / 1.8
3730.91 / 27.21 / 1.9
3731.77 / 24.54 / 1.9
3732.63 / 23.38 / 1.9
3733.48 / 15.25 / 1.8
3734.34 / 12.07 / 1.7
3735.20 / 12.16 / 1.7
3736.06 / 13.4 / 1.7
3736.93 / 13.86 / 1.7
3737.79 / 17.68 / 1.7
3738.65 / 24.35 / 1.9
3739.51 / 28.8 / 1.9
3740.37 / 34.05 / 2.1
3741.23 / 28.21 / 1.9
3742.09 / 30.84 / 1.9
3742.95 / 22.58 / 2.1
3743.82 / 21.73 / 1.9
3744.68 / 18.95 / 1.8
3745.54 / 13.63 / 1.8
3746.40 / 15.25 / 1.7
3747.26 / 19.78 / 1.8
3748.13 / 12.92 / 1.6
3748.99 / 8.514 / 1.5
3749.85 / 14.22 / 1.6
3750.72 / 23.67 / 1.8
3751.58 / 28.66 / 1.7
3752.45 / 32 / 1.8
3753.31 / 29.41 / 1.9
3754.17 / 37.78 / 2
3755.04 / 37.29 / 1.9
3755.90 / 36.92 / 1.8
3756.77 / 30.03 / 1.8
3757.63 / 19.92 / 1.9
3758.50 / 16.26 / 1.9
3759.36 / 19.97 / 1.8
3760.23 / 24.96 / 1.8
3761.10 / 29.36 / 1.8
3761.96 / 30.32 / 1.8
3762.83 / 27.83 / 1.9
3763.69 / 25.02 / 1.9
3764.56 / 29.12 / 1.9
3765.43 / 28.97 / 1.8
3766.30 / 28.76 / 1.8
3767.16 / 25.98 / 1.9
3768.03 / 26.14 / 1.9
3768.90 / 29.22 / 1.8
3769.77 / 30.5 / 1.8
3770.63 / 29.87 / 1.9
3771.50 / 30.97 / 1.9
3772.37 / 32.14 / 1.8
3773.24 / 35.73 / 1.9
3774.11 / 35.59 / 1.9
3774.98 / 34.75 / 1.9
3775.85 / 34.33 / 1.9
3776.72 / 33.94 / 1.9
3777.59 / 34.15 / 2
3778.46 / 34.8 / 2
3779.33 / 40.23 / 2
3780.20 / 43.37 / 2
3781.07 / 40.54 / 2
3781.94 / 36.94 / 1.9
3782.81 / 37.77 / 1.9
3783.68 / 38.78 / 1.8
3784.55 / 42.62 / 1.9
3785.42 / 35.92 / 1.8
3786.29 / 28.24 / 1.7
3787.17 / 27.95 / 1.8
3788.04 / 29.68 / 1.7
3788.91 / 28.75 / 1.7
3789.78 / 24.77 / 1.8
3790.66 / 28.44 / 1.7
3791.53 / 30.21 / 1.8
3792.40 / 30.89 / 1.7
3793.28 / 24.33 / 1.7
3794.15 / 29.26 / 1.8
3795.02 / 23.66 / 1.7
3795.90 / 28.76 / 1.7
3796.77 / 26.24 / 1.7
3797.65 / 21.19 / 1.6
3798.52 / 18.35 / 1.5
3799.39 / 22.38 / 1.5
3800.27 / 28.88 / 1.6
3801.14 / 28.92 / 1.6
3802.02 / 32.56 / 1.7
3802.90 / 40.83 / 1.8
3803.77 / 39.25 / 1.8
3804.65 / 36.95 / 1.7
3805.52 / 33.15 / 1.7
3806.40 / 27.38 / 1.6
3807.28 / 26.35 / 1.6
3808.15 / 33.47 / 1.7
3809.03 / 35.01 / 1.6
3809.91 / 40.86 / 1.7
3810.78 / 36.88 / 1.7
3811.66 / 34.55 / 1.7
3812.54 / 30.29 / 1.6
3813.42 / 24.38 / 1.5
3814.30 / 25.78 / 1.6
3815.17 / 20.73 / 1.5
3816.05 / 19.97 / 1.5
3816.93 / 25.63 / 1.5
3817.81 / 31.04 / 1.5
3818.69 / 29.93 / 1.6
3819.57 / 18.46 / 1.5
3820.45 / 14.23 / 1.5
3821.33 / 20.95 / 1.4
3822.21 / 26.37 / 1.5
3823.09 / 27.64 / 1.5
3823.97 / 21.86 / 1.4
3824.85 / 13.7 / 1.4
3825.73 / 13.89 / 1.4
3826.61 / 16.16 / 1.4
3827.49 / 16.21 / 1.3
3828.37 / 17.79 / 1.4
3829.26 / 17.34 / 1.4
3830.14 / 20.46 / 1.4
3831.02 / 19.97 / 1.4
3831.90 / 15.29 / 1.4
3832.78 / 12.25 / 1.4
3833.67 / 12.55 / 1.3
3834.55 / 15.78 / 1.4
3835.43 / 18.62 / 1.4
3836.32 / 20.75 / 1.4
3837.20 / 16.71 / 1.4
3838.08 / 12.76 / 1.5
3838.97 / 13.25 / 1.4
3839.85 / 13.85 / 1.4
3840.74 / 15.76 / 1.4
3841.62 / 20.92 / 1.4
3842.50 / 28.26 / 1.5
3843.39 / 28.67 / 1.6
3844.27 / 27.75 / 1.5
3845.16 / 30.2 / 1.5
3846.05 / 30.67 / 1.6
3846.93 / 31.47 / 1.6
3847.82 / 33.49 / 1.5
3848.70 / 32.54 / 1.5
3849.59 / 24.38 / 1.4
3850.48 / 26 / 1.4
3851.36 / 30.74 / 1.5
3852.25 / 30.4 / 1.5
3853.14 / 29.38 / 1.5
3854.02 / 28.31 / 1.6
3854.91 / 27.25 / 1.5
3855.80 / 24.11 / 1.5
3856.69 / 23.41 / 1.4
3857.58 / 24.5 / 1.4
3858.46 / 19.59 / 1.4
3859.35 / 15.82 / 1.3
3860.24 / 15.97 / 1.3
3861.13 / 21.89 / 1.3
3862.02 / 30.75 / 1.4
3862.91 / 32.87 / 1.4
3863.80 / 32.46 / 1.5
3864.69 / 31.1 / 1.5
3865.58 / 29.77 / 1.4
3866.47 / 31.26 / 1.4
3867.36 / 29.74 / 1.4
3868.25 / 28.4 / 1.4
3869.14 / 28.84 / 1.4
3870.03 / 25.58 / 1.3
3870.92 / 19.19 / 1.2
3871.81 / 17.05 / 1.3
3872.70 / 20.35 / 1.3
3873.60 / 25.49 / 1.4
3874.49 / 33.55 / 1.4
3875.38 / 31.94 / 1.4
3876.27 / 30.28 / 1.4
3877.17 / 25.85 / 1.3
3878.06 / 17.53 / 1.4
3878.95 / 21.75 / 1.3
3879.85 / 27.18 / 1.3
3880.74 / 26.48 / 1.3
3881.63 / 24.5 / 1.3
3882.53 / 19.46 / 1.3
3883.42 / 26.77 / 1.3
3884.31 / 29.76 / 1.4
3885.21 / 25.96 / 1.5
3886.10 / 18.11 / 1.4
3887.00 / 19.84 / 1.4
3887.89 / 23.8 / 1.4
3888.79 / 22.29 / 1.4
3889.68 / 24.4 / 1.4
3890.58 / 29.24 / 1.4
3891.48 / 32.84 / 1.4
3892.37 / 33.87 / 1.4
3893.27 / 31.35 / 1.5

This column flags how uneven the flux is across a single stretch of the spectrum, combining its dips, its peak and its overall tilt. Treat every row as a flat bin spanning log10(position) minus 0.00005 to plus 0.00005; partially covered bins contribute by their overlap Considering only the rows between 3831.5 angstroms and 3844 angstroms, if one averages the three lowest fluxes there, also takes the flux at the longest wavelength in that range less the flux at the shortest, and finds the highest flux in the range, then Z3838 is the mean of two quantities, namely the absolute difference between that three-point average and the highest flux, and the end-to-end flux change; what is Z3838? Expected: 15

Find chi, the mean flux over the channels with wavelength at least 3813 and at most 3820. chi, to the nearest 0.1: 24.5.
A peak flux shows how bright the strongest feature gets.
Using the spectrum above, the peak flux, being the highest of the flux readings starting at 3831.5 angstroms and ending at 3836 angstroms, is 18.62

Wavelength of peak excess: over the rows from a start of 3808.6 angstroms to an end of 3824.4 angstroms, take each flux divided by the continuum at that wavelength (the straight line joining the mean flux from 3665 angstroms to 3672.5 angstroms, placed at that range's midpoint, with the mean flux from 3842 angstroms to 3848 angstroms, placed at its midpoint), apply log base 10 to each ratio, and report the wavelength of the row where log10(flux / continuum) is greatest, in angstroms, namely 3809.91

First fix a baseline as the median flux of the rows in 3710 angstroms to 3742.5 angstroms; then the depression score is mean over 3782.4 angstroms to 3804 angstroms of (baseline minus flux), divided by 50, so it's -0.04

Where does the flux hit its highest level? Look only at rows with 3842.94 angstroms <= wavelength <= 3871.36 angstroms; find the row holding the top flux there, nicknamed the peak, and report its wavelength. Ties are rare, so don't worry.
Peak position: 3847.82 angstroms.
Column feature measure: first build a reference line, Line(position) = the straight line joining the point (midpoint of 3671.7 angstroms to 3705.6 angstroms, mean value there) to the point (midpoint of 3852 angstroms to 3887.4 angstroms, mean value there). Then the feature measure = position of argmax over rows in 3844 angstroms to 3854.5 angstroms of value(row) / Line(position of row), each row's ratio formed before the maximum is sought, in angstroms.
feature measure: 3847.82 angstroms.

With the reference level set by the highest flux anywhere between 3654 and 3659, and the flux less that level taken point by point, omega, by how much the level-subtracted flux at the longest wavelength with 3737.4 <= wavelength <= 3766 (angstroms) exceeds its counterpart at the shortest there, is 11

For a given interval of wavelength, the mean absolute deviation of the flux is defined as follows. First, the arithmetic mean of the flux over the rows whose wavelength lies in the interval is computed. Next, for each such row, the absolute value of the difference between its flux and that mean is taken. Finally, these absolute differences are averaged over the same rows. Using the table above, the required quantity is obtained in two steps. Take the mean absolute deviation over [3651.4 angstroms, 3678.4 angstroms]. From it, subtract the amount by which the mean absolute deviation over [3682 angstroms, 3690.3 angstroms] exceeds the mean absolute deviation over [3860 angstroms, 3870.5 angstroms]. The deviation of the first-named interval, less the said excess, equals 1.9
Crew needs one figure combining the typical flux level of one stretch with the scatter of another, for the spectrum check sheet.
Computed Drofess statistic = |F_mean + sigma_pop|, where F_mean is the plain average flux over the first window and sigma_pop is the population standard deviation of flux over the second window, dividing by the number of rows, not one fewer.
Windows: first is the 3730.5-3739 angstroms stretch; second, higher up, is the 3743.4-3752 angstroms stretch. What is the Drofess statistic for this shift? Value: 24.0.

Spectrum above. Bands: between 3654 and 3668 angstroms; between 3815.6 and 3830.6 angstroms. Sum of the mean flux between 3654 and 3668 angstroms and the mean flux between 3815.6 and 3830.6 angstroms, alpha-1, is 54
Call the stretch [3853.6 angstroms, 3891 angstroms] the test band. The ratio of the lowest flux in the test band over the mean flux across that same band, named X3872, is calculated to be 0.63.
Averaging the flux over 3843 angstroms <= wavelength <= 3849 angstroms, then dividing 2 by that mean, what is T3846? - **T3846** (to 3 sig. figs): 0.0652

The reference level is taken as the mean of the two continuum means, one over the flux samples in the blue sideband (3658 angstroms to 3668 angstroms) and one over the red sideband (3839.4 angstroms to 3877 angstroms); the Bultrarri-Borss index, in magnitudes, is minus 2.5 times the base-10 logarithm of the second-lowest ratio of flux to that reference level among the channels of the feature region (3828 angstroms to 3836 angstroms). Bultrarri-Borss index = 1.0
